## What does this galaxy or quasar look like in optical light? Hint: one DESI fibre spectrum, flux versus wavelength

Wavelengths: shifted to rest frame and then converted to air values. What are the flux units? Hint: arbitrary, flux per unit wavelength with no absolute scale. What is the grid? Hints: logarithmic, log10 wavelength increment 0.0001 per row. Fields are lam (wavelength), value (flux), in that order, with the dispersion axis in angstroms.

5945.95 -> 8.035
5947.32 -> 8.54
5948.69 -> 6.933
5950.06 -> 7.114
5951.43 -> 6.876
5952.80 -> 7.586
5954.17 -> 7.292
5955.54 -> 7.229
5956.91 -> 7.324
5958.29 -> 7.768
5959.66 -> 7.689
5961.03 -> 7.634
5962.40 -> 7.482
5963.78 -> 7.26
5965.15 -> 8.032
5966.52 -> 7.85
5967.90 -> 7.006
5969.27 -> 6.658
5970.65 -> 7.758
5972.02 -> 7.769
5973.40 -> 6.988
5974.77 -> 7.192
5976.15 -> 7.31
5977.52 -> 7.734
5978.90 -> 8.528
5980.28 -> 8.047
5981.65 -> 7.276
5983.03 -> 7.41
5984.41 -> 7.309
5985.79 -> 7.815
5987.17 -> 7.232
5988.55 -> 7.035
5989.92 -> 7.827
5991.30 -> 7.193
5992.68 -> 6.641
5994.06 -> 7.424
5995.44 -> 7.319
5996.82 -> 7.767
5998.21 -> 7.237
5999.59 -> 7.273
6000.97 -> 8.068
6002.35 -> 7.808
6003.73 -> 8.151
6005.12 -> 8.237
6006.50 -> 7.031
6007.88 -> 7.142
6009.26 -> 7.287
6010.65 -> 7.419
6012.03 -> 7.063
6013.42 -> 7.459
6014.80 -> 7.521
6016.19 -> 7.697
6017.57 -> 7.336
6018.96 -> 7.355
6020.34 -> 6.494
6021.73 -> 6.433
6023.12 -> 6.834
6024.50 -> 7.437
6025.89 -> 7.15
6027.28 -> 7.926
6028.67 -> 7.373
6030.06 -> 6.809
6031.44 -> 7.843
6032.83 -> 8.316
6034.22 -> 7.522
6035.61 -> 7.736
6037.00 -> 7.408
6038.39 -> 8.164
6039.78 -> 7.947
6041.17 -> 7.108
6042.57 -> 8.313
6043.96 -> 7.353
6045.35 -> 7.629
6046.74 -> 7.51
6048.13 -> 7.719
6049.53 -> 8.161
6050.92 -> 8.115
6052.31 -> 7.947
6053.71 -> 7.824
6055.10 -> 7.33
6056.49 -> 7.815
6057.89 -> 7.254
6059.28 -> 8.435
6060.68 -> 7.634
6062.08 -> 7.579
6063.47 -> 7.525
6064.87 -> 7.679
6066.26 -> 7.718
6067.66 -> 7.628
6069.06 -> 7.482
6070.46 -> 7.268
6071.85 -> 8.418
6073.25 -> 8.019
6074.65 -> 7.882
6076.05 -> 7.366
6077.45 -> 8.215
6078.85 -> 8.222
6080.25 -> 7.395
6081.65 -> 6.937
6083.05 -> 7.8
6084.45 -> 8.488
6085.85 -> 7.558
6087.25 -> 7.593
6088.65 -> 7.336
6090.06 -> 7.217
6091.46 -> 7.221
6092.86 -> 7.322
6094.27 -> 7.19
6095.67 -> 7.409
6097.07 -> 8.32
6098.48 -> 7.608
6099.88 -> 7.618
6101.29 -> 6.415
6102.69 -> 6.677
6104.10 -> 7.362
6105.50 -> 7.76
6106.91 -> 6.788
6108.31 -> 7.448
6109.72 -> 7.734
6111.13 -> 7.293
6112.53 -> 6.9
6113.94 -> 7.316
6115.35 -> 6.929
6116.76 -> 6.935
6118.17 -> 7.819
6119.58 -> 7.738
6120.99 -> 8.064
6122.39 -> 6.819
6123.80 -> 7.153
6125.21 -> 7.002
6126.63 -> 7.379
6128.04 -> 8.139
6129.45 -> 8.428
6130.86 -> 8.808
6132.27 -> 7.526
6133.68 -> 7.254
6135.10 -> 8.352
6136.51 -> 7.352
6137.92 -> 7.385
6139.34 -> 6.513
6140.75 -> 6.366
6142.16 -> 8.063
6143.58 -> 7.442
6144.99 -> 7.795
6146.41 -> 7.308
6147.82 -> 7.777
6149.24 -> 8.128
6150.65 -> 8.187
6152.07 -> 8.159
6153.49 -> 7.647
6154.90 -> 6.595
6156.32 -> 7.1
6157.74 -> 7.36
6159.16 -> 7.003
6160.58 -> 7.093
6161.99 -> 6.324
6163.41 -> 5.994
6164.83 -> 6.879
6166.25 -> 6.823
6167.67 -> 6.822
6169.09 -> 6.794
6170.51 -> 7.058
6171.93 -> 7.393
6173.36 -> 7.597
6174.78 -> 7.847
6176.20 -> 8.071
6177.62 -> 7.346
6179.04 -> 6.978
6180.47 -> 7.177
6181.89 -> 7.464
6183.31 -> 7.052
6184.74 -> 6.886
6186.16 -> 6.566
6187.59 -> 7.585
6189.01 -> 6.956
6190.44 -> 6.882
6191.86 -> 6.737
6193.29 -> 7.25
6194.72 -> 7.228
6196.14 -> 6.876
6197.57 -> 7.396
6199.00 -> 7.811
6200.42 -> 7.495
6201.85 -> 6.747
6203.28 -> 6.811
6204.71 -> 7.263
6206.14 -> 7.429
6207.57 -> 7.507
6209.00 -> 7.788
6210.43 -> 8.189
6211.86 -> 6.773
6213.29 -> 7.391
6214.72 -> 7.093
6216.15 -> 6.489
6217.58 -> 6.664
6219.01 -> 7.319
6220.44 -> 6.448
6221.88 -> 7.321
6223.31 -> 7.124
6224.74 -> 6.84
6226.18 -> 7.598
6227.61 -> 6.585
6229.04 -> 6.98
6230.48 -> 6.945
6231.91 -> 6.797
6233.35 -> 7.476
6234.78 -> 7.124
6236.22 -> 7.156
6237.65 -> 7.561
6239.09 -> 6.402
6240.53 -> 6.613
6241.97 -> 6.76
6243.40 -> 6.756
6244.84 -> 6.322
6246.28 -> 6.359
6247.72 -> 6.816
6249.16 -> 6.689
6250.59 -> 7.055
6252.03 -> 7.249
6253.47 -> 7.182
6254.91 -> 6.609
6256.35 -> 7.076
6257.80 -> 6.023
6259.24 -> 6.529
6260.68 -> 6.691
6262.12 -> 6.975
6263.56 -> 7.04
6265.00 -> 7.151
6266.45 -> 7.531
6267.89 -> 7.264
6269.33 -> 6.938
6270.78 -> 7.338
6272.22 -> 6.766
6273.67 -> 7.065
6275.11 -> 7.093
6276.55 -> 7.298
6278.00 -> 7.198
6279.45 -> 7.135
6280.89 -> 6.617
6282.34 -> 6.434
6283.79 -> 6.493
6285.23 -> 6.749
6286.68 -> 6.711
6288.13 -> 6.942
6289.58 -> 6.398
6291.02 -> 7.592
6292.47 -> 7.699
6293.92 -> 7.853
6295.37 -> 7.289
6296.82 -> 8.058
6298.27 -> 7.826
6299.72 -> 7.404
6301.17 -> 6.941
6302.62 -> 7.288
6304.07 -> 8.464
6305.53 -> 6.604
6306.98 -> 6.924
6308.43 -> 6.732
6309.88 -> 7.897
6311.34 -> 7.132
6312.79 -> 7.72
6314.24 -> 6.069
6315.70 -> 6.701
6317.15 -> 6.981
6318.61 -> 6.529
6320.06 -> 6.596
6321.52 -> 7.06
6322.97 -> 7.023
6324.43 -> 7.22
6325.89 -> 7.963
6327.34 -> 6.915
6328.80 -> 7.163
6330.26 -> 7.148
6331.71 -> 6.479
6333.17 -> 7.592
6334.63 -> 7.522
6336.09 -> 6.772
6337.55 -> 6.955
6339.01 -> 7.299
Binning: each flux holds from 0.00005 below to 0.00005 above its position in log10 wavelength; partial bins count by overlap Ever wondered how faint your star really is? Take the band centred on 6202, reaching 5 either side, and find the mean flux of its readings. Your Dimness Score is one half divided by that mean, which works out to 0.0687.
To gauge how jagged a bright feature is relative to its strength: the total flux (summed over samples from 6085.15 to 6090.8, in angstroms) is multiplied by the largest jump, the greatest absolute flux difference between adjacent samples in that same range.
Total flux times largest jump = 7.6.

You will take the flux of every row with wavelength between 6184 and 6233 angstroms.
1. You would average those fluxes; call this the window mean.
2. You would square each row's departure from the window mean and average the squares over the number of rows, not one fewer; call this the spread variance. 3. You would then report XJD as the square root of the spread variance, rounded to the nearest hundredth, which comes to 0.41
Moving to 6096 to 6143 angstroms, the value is 0.60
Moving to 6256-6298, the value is 0.45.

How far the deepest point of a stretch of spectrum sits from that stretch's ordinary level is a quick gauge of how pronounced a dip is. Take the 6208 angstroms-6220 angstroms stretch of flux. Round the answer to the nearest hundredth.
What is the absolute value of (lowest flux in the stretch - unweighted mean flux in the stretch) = 0.72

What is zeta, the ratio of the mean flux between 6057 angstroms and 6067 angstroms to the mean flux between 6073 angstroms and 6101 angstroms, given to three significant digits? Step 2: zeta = 1.01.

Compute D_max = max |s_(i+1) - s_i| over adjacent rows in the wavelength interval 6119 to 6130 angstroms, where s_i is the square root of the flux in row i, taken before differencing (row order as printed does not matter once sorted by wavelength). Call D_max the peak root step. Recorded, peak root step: 0.23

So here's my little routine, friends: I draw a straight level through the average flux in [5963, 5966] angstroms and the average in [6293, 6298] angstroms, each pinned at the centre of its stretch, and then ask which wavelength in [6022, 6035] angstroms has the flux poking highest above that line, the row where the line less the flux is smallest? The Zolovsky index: 6032.83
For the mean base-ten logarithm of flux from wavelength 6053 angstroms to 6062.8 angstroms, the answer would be 0.886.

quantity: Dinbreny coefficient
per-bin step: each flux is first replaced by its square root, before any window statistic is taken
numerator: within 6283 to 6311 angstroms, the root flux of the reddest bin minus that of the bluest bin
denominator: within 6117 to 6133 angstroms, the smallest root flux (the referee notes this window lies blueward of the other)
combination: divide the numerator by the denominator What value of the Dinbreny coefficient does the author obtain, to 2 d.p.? 0.10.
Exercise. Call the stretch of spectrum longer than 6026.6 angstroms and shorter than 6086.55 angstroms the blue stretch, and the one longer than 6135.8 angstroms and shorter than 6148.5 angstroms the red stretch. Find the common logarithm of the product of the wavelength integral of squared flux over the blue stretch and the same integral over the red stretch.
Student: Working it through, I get 6.39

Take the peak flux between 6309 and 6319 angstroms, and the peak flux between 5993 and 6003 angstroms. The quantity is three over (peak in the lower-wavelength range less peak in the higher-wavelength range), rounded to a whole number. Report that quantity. 18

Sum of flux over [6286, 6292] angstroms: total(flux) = 27.6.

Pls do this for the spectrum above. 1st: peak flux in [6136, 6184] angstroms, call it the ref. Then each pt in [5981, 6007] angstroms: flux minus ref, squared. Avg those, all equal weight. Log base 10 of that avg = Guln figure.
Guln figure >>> -0.17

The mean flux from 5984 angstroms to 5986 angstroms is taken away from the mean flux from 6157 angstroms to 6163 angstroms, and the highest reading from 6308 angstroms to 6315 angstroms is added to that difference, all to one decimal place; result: 7.3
